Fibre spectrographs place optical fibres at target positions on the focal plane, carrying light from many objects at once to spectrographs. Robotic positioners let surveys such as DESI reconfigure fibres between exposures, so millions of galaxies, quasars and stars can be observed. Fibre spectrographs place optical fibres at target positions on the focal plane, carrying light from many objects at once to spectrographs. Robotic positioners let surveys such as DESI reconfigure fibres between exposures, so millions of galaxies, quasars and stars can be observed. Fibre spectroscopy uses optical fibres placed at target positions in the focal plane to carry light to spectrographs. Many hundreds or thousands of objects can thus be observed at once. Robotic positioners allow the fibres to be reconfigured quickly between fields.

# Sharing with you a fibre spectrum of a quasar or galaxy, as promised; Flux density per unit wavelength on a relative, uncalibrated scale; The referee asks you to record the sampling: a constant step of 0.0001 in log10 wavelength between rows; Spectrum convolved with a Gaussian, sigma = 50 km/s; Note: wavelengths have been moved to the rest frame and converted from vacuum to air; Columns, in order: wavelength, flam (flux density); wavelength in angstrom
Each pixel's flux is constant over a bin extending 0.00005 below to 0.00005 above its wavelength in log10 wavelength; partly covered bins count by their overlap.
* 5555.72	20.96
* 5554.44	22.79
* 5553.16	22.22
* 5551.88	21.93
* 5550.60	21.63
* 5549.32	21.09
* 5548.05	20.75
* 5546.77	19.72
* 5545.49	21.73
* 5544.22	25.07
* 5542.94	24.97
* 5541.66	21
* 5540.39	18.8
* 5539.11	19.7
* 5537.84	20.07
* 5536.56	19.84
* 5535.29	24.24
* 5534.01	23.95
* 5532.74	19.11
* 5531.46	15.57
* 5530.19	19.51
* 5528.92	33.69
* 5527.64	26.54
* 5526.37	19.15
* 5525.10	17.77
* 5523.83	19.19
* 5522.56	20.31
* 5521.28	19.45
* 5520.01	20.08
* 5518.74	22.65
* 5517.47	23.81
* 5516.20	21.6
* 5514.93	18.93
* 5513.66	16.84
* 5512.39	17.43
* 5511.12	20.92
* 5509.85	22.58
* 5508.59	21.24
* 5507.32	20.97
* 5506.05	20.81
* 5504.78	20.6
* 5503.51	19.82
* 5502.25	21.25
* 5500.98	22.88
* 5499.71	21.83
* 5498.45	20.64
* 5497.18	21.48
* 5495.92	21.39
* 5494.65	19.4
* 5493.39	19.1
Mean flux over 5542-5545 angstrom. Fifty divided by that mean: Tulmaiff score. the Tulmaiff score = 2.0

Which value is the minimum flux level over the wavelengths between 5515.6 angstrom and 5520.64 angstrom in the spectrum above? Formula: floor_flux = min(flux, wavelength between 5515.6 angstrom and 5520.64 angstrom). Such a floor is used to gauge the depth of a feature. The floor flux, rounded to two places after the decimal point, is 20.08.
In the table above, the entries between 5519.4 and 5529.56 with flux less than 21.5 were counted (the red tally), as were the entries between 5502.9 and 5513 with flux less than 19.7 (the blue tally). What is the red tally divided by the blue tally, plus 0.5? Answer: 6.50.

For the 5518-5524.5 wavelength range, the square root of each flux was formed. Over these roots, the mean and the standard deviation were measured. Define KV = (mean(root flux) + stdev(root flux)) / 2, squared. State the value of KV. 5.4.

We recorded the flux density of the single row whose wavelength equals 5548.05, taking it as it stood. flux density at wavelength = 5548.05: 20.75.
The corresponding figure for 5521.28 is 19.45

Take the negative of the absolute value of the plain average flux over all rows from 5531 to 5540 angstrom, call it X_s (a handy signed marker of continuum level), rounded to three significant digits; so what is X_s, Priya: -20.4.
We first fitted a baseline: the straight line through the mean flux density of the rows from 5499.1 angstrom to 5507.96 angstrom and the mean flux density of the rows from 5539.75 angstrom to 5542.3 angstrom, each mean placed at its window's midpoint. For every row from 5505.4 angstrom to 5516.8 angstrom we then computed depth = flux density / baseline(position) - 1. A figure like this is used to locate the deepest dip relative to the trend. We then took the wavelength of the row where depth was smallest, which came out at 5513.66 angstrom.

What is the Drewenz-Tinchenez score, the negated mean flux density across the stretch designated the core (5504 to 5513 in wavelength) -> -20.6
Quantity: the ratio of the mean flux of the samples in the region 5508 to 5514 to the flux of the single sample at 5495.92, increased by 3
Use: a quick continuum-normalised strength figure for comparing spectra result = 3.93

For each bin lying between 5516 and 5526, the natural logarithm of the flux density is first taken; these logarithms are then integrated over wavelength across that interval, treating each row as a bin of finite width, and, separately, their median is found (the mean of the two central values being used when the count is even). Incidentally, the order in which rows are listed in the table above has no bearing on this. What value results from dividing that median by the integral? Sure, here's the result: 0.10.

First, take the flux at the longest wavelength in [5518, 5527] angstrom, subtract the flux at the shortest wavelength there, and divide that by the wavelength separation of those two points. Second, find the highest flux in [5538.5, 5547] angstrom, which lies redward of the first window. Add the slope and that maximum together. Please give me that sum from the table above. 24.6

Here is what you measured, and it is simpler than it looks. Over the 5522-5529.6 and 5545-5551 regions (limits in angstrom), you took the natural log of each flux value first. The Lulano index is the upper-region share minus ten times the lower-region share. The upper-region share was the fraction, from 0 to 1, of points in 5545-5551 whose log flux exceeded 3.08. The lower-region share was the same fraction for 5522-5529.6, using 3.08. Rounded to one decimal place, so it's -3.3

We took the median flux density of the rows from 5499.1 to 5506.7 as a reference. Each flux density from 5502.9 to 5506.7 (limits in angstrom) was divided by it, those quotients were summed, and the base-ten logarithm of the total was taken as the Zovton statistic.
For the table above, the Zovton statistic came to 0.464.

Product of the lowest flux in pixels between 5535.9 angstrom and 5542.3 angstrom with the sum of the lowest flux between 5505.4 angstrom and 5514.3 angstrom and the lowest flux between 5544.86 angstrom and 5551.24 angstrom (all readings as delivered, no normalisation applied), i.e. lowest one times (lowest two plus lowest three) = 687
